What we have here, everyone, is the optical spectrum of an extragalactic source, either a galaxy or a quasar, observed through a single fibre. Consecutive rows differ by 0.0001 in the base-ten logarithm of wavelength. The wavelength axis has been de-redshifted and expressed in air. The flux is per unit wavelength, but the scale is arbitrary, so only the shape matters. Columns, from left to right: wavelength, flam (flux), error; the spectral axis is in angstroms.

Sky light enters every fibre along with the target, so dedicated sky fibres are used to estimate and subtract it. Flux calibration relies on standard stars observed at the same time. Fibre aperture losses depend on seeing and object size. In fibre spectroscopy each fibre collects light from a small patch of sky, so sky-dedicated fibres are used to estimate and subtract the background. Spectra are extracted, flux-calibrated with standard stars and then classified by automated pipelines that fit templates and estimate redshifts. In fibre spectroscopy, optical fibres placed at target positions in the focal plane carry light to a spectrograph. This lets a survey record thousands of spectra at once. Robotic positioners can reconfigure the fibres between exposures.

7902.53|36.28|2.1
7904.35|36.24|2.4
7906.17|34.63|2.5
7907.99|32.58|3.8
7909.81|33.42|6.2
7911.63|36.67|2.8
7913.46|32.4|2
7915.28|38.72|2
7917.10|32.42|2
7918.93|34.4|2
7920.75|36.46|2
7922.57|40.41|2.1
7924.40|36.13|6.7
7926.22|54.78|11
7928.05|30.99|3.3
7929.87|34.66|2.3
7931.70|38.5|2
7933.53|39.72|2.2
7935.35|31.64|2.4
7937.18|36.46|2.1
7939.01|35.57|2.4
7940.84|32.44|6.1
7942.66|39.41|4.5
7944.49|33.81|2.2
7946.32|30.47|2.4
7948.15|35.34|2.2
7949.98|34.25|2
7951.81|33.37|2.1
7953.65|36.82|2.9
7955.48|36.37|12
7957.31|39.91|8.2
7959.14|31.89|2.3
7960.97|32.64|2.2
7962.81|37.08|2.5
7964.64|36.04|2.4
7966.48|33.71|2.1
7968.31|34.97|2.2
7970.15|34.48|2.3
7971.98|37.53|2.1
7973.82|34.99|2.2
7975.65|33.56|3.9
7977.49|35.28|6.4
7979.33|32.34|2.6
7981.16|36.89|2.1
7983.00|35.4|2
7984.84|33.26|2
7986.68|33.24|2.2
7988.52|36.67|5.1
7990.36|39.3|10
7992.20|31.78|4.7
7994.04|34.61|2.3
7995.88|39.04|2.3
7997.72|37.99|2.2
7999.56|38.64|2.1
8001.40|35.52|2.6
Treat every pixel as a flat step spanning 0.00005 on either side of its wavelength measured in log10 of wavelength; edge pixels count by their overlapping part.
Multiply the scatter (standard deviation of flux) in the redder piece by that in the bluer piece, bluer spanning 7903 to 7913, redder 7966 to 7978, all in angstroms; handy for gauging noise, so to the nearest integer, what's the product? 2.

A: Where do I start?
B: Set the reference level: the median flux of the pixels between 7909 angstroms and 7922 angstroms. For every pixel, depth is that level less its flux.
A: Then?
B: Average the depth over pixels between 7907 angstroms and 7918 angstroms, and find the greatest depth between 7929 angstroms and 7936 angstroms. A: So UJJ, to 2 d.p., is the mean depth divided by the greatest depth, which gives 0.01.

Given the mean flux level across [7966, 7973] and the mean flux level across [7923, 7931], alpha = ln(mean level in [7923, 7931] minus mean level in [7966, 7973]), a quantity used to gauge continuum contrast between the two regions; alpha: 1.4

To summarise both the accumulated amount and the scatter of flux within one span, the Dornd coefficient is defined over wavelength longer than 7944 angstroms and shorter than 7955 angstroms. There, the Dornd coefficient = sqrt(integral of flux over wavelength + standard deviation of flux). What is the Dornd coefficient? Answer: 19.4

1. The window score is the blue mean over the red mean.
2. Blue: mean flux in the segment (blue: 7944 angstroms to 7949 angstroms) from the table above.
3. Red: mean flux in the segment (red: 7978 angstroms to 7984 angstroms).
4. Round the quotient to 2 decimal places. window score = 0.95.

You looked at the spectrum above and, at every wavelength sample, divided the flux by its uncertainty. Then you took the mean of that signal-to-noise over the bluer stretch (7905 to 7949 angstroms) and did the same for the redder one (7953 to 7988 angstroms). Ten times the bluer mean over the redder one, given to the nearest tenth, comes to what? 10.1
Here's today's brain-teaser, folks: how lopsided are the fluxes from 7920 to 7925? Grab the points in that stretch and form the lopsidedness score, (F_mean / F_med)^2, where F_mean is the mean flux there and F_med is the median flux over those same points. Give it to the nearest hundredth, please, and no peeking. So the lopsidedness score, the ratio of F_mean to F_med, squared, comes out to 1.07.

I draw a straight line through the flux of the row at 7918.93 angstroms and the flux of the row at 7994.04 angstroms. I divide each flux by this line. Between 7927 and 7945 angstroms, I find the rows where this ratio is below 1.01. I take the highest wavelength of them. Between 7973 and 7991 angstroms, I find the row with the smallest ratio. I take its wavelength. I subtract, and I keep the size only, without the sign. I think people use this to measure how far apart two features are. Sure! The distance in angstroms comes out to 34.8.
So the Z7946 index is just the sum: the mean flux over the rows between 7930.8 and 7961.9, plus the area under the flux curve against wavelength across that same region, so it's 1130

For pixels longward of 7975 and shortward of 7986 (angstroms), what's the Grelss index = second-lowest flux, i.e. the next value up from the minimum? 33.26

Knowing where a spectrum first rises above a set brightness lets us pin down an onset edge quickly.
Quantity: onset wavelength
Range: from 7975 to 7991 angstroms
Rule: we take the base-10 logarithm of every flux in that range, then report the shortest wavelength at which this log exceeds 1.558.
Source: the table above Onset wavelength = 7981.16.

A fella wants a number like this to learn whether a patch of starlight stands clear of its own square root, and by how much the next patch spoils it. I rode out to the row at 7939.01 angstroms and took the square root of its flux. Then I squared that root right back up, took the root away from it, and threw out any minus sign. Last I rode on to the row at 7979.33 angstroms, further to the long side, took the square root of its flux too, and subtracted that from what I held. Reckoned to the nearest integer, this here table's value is 24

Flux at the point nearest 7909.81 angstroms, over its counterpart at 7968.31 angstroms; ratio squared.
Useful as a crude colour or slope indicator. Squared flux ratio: 0.91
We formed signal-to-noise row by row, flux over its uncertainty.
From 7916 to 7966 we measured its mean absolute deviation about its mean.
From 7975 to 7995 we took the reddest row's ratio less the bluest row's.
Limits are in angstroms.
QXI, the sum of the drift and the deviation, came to 10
